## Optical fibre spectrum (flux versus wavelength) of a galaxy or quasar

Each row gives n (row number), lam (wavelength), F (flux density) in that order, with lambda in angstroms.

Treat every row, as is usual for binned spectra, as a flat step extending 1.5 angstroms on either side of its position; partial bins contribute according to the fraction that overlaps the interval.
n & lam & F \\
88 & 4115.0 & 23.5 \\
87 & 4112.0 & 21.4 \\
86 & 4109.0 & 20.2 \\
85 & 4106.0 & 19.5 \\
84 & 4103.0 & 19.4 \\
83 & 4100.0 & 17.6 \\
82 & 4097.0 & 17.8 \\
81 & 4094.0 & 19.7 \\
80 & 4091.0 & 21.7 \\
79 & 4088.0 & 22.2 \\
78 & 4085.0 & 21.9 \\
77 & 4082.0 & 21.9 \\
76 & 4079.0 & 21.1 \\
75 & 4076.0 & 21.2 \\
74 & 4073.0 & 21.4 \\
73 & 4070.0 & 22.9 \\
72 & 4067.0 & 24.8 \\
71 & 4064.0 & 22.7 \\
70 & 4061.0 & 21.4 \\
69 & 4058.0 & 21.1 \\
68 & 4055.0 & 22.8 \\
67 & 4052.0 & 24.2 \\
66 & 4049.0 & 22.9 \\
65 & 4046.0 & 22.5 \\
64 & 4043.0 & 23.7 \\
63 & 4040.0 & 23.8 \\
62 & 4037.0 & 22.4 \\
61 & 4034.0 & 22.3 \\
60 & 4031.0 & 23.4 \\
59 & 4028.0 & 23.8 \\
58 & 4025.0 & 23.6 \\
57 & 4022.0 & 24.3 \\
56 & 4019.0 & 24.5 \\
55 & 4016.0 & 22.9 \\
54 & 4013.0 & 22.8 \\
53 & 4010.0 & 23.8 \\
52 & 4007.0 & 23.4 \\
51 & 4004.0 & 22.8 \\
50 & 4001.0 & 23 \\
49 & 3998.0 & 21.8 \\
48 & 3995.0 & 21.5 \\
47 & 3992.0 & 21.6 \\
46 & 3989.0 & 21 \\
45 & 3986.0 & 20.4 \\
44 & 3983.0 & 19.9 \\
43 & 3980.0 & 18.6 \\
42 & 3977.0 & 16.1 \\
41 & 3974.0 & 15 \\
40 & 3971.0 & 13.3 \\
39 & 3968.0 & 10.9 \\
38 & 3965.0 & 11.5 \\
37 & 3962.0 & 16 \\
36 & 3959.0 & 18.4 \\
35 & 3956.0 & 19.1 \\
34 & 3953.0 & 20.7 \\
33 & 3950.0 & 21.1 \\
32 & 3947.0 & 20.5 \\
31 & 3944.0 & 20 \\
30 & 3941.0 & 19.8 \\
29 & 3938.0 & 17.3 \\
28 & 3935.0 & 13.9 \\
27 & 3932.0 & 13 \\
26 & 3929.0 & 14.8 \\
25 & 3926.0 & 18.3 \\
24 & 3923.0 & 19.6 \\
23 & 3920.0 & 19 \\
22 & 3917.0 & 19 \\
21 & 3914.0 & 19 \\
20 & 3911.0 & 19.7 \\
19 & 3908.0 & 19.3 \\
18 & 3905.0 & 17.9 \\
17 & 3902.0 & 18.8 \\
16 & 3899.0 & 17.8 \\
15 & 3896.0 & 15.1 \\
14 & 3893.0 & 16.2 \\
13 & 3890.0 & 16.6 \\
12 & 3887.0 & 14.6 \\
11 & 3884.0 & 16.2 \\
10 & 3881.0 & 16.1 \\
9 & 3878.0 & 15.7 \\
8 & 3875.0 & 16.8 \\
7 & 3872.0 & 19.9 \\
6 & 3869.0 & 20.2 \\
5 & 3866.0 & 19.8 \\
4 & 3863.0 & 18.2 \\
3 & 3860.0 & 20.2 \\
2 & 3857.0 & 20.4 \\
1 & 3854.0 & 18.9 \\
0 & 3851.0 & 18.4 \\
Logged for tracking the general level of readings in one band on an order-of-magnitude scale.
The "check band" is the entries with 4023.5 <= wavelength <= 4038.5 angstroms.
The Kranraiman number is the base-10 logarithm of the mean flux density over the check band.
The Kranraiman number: 1.364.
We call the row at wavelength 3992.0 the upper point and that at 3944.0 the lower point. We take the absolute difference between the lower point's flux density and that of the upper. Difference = 1.6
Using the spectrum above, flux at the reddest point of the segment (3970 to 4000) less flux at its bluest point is 8.5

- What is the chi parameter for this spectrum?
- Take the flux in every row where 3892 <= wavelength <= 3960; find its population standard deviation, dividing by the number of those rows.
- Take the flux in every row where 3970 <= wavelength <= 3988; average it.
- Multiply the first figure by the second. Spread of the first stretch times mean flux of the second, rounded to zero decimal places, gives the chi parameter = 37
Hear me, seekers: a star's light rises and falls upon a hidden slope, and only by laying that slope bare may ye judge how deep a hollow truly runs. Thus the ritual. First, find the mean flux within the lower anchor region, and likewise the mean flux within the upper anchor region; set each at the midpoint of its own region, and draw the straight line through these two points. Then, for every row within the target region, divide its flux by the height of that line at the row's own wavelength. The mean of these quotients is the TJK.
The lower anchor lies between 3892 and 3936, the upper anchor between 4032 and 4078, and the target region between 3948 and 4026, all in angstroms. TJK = 0.98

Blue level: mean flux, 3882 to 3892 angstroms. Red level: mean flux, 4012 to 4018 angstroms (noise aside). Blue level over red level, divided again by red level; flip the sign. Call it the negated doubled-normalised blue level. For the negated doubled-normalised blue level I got -0.030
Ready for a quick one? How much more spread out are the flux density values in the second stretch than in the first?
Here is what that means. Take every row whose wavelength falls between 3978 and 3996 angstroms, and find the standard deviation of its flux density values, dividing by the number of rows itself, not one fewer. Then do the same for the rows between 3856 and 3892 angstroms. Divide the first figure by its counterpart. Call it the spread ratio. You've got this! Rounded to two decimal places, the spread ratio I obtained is 0.51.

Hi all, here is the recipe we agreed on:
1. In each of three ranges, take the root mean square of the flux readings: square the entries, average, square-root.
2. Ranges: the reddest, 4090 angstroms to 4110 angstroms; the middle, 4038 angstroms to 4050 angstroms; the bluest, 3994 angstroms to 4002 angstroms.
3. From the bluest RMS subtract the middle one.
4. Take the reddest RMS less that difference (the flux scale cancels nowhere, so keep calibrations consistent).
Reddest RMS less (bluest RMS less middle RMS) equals 21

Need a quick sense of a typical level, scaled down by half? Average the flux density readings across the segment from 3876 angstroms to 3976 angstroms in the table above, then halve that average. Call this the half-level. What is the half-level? 8.5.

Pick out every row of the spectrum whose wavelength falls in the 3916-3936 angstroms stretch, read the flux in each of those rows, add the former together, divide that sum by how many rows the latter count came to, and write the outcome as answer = 17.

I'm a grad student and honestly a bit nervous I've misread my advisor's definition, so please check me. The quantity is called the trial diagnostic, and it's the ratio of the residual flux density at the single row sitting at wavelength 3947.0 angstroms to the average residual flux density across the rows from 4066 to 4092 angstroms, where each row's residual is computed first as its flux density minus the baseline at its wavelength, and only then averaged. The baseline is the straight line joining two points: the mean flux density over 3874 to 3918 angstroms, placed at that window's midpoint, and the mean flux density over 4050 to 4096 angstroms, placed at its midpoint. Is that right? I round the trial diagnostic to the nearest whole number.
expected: -17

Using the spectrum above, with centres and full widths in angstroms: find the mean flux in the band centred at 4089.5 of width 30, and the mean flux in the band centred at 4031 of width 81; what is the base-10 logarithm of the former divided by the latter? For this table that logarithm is -0.05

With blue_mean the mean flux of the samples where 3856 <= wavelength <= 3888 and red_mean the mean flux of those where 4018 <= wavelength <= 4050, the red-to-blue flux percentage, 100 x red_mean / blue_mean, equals 130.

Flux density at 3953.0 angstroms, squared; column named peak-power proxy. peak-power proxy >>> 428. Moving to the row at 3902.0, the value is 353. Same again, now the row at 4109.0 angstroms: 408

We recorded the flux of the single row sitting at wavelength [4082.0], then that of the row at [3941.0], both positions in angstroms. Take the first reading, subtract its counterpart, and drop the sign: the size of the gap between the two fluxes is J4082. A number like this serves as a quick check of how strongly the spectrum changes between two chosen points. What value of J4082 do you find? 2.1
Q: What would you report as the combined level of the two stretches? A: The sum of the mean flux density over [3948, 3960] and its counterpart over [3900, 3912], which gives 38.8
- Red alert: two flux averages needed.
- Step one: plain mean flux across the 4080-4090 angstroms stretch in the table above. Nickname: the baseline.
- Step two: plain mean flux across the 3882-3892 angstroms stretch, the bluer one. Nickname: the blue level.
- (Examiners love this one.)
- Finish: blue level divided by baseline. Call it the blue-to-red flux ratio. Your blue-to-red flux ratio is 0.72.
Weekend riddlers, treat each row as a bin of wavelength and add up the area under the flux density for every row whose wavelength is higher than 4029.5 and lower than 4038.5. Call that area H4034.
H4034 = 204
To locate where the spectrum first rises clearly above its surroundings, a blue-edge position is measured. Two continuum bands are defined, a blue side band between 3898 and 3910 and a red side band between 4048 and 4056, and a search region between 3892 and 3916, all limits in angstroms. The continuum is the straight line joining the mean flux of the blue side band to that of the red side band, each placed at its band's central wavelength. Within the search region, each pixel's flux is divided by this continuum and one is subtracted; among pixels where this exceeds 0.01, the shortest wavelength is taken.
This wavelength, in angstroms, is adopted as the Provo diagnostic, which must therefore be 3902.0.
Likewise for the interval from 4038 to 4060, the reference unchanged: 4040.0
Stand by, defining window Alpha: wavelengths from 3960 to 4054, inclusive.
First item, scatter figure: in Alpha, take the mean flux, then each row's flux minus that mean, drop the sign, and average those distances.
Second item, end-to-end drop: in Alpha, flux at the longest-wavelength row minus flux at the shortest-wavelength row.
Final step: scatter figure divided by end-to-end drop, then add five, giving 5.36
